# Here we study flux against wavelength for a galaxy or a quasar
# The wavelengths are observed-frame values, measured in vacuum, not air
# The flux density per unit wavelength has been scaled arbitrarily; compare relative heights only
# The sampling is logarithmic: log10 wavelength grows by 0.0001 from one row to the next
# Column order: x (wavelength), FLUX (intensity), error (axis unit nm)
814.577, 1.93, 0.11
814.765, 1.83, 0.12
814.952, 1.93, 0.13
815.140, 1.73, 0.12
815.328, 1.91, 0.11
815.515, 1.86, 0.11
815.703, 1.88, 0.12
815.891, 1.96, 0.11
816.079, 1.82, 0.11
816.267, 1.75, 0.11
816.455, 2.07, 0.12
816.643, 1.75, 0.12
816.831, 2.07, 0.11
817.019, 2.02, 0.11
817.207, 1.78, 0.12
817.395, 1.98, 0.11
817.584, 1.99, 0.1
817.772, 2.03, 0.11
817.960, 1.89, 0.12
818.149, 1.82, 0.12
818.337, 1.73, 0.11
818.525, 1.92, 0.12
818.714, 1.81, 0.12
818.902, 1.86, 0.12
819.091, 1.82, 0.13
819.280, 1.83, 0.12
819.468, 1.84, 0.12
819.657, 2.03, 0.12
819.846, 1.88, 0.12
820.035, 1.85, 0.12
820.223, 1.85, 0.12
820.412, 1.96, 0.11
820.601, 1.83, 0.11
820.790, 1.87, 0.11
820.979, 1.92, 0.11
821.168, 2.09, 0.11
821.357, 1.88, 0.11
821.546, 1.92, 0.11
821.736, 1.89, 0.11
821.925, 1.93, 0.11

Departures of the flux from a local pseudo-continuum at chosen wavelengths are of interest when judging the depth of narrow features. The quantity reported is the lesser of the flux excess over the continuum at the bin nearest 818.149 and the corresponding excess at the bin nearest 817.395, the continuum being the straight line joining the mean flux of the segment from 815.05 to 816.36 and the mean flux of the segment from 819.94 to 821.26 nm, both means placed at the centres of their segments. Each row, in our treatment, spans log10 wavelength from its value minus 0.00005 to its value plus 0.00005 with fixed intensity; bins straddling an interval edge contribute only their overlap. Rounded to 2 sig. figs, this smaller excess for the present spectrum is -0.057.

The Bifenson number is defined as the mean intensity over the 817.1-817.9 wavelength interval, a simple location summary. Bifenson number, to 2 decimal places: 1.94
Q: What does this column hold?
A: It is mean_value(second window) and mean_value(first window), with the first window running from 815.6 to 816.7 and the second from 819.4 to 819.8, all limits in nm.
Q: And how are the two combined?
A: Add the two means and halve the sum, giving 1.903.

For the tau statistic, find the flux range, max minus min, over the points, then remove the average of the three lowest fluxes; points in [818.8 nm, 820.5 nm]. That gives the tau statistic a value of -1.62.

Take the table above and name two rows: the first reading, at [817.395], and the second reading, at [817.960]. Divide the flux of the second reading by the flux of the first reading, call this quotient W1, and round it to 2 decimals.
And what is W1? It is 0.95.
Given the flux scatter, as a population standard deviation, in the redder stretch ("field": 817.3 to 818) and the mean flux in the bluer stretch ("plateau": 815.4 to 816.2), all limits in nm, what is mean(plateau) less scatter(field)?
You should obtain 1.83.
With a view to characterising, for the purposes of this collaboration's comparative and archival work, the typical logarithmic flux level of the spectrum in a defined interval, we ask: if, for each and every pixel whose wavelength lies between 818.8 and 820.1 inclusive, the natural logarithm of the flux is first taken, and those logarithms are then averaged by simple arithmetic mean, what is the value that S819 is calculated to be 0.627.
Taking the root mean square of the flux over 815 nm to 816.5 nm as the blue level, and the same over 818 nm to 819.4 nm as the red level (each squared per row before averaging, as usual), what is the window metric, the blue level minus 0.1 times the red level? 1.69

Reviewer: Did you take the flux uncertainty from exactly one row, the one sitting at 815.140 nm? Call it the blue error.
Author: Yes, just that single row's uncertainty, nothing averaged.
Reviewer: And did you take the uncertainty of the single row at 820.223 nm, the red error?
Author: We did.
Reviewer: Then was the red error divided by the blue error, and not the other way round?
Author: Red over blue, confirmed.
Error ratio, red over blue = 1.00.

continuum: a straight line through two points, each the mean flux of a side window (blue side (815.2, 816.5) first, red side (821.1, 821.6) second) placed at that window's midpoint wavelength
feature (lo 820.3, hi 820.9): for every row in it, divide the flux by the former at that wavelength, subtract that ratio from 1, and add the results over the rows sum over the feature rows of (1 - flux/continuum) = 0.10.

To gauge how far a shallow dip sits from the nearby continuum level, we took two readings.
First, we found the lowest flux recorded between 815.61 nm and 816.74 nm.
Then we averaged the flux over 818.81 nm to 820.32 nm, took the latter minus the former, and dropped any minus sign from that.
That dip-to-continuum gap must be 0.120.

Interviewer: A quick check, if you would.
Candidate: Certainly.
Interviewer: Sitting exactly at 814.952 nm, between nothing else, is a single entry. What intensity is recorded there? 1.93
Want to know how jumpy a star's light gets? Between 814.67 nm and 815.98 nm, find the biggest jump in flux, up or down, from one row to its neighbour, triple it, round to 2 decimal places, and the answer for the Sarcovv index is 0.60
